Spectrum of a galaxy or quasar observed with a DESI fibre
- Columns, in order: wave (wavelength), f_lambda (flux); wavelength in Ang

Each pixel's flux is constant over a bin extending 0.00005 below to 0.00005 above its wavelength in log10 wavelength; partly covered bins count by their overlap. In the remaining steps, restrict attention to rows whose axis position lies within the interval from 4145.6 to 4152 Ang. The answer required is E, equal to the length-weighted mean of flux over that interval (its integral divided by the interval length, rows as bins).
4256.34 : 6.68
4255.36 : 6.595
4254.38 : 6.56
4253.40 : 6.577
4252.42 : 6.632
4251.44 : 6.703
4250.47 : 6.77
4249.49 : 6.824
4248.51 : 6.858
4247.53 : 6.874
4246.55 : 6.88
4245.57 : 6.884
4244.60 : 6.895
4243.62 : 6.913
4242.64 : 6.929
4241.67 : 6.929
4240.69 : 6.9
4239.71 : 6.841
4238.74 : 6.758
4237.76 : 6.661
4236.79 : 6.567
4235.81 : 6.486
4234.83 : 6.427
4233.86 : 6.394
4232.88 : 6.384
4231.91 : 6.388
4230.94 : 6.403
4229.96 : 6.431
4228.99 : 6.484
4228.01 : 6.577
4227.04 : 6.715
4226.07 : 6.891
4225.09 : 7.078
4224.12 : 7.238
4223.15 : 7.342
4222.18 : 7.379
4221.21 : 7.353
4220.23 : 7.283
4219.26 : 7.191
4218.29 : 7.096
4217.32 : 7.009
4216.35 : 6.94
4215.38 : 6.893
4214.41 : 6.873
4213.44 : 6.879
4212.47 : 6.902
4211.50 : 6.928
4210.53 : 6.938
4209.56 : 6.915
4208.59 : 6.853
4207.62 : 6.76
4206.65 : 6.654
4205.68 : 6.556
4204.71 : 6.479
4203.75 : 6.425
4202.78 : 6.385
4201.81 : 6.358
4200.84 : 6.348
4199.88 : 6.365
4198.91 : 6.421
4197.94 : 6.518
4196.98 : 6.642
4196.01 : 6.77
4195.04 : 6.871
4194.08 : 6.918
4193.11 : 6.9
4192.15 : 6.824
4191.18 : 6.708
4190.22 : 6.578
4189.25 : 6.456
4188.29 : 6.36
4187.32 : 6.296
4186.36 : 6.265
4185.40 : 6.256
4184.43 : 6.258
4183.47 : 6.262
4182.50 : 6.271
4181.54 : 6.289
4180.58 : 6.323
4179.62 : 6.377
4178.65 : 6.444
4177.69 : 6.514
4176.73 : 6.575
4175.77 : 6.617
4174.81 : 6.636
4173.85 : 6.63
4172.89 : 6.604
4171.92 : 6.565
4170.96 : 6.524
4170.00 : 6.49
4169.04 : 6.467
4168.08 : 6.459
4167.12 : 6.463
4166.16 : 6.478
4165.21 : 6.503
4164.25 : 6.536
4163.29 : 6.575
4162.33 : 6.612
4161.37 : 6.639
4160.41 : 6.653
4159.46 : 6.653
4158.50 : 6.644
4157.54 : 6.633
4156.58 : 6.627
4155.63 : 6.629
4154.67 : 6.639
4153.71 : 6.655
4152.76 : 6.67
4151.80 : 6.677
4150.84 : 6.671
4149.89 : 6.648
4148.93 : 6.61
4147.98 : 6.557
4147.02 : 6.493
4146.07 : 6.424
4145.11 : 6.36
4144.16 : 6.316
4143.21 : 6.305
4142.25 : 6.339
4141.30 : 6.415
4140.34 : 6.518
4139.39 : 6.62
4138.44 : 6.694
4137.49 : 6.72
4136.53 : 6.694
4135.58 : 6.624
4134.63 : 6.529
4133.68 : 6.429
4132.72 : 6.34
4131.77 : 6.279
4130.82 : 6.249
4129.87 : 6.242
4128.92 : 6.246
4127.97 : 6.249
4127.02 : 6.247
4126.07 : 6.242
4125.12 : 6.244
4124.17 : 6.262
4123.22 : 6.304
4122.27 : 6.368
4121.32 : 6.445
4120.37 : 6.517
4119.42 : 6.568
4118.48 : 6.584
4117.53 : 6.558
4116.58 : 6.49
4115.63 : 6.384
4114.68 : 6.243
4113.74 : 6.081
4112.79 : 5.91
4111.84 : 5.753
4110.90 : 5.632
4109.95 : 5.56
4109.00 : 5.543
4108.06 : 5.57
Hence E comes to 6.58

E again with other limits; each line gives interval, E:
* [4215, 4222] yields 7.12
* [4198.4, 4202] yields 6.37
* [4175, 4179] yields 6.56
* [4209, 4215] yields 6.90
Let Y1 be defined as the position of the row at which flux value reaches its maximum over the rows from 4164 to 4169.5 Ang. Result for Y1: 4164.25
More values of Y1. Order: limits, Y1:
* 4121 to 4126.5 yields 4121.32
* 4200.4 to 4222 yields 4221.21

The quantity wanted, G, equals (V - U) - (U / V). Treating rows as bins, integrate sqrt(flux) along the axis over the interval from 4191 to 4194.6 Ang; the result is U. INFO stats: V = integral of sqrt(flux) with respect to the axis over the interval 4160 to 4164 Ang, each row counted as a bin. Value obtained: -0.1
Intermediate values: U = 9.4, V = 10.3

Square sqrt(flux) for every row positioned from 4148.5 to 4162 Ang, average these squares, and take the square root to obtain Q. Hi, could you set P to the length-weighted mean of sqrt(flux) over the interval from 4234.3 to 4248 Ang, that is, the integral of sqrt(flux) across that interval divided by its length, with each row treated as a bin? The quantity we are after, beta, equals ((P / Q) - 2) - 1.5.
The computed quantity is -2.49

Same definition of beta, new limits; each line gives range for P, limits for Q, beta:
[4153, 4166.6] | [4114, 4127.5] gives -2.48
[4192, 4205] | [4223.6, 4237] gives -2.50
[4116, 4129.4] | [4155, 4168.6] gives -2.52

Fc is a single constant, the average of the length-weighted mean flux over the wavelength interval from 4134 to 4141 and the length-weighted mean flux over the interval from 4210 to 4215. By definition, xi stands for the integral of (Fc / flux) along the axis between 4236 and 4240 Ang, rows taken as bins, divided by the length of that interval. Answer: 1.013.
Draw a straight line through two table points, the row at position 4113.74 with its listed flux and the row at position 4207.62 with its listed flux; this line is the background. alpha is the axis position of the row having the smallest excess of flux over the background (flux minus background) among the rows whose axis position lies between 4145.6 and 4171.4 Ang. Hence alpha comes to 4168.08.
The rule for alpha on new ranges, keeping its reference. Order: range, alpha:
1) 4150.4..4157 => 4156.58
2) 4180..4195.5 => 4185.40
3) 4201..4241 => 4232.88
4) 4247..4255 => 4254.38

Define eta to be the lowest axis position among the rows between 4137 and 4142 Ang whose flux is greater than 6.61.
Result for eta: 4137.49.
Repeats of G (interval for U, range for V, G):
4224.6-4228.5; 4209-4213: -0.6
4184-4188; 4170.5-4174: -2.2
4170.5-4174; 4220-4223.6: -0.1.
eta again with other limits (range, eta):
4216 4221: 4216.35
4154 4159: 4154.67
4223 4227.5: 4223.15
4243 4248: 4243.62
